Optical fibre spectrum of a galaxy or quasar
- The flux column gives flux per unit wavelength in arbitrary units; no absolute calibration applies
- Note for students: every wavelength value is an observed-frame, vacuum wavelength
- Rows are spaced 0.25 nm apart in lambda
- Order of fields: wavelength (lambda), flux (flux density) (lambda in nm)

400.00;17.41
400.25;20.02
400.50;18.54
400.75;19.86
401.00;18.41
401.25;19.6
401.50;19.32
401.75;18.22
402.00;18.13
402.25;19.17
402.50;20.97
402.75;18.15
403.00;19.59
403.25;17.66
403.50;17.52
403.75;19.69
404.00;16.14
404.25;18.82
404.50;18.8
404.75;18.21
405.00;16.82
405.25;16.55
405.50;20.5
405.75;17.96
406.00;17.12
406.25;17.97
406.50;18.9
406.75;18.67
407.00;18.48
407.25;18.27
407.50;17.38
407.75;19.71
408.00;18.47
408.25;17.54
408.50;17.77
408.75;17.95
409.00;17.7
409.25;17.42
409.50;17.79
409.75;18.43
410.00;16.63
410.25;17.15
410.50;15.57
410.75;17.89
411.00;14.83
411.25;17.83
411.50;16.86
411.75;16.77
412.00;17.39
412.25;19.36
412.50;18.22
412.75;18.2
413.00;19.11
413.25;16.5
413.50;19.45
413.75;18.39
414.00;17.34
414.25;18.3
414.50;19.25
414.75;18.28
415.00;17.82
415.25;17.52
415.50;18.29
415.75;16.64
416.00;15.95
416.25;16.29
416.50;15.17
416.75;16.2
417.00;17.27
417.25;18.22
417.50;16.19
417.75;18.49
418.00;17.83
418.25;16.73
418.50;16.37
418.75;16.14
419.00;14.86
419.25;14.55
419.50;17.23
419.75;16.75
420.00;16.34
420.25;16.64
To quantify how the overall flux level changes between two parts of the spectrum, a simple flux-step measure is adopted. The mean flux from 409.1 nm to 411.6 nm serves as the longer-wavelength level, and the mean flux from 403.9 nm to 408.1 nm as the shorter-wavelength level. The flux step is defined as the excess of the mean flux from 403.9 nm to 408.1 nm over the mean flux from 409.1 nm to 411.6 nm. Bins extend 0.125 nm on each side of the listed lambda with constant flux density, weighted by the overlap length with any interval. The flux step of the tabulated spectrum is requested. 1.12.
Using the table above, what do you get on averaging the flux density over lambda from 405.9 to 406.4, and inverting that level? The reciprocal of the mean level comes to 0.057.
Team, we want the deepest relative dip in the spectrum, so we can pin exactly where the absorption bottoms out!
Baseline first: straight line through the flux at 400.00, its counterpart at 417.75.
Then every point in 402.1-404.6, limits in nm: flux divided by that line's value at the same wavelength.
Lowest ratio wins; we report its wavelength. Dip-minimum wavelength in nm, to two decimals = 404.00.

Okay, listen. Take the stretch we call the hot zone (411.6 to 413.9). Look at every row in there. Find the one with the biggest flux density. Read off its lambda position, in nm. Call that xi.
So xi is 413.50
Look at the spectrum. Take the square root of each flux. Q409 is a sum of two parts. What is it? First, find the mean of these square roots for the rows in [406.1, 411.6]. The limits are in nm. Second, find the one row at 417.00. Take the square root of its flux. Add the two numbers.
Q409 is 8.36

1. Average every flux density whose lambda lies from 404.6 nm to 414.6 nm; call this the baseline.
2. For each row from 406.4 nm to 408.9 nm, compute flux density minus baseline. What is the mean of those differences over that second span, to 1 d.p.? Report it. 0.4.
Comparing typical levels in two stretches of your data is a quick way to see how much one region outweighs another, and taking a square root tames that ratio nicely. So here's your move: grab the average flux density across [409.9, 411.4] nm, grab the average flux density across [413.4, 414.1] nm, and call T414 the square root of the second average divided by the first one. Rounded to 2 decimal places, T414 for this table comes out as 1.05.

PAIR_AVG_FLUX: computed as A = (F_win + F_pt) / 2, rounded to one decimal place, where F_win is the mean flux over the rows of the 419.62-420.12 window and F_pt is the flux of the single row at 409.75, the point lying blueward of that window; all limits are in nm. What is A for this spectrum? 17.5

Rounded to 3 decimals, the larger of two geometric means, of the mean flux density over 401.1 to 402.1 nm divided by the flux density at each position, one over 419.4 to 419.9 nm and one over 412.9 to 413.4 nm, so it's 1.108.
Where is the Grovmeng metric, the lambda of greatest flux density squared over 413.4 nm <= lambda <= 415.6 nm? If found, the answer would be 413.50 nm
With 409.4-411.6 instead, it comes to 409.75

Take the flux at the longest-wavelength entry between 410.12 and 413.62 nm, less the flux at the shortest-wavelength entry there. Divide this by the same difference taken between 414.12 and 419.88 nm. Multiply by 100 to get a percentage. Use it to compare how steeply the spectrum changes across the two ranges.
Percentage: -148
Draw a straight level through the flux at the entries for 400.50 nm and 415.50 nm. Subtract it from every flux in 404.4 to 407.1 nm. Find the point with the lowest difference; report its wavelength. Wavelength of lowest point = 405.25 nm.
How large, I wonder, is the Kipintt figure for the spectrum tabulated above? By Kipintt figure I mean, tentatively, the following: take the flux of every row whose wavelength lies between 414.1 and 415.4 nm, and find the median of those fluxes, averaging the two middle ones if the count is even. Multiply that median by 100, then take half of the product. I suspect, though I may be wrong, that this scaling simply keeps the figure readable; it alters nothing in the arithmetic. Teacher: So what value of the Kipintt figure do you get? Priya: 914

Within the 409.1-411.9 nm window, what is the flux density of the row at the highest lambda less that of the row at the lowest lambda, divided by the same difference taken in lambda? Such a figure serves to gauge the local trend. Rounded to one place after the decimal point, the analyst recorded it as -0.3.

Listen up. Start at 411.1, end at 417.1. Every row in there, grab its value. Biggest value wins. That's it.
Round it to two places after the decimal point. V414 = 19.45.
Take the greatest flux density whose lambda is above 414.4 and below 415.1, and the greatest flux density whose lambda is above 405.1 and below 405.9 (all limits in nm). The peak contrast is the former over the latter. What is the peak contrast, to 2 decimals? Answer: 0.94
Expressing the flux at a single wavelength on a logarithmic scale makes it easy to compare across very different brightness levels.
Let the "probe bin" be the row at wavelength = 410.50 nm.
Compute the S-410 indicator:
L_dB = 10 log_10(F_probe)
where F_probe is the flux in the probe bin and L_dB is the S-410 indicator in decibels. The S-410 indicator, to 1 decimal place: 11.9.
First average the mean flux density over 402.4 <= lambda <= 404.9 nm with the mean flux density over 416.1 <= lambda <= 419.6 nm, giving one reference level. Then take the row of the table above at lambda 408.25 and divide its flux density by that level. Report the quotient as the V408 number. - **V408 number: 1.00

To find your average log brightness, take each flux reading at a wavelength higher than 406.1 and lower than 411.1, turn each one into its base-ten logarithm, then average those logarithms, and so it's 1.25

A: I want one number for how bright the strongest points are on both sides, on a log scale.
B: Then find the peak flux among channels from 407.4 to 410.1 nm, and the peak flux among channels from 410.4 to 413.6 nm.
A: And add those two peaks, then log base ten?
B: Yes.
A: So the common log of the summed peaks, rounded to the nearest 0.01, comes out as 1.59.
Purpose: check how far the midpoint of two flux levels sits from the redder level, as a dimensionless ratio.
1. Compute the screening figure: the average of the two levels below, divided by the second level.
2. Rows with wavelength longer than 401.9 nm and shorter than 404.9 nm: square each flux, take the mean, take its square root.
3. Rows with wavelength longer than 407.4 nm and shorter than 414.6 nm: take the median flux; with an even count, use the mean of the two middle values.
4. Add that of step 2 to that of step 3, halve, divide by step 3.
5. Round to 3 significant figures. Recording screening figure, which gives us 1.02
